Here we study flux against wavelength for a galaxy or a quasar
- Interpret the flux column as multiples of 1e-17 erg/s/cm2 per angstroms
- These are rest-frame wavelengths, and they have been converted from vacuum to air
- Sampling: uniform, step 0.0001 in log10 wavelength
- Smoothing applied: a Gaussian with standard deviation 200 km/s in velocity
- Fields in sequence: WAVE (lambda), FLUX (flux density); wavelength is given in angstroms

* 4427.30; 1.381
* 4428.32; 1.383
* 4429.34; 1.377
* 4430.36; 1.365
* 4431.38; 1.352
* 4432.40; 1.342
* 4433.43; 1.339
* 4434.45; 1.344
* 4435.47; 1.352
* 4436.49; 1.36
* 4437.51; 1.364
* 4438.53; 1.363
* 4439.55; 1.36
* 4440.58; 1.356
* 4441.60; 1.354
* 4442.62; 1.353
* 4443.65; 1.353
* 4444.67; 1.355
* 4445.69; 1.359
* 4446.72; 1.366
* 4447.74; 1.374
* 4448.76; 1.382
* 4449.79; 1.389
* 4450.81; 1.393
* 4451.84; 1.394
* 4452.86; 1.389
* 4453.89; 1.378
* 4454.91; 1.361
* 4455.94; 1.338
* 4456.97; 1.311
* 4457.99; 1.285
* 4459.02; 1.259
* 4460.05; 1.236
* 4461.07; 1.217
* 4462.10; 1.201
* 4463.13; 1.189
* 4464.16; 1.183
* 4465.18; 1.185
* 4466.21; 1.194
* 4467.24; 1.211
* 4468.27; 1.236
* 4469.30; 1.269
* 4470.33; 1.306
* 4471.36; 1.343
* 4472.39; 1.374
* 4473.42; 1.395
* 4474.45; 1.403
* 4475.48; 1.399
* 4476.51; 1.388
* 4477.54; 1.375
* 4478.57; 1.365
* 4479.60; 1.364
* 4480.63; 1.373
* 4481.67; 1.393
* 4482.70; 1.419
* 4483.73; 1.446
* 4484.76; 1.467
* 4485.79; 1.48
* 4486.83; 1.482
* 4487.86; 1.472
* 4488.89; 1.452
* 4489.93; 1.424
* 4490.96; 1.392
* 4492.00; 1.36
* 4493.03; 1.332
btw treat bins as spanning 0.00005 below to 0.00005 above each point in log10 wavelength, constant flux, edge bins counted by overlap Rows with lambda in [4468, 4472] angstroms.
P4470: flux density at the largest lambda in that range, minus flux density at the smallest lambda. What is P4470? 0.11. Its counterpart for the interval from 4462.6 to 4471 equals 0.12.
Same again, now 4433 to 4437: 0.02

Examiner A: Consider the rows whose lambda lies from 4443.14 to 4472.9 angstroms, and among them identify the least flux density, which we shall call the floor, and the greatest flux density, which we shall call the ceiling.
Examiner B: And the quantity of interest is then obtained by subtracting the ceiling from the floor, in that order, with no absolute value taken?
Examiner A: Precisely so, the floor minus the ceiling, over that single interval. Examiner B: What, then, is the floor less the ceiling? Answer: -0.21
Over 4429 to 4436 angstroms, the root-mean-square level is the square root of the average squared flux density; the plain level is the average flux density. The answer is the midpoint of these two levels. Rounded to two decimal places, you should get 1.35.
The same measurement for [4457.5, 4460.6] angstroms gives 1.26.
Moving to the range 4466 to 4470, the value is 1.23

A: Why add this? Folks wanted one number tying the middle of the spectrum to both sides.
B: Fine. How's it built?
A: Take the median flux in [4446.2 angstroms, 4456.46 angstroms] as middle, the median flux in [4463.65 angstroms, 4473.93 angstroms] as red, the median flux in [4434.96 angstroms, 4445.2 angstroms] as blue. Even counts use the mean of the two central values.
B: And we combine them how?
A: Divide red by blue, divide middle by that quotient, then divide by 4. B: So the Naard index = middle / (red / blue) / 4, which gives 0.373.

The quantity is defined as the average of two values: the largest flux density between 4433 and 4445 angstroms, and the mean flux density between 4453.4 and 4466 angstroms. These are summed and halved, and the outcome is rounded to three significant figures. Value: 1.31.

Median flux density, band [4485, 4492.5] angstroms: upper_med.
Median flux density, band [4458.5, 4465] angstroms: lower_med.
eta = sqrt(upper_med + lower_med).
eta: 1.63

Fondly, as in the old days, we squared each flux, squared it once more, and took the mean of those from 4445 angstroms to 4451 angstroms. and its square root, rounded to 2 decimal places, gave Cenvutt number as 1.90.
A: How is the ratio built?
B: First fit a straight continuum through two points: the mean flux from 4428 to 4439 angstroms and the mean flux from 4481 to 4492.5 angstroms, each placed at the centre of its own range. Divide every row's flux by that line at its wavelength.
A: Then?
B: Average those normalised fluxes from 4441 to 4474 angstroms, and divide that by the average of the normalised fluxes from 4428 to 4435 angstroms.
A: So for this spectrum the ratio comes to 0.94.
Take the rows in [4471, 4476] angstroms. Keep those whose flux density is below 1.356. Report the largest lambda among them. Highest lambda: 4471.36 angstroms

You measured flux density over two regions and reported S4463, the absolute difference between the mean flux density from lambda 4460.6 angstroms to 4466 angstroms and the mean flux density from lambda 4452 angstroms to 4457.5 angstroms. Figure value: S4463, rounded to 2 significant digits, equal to 0.16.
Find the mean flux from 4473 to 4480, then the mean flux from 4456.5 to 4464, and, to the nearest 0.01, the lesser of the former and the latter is 1.24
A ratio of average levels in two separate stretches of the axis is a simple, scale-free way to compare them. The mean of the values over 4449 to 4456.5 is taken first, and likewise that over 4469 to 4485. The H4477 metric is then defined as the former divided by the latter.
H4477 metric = 1.00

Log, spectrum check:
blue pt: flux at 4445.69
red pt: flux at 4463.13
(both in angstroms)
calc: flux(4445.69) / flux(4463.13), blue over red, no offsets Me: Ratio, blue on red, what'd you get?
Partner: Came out 1.14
